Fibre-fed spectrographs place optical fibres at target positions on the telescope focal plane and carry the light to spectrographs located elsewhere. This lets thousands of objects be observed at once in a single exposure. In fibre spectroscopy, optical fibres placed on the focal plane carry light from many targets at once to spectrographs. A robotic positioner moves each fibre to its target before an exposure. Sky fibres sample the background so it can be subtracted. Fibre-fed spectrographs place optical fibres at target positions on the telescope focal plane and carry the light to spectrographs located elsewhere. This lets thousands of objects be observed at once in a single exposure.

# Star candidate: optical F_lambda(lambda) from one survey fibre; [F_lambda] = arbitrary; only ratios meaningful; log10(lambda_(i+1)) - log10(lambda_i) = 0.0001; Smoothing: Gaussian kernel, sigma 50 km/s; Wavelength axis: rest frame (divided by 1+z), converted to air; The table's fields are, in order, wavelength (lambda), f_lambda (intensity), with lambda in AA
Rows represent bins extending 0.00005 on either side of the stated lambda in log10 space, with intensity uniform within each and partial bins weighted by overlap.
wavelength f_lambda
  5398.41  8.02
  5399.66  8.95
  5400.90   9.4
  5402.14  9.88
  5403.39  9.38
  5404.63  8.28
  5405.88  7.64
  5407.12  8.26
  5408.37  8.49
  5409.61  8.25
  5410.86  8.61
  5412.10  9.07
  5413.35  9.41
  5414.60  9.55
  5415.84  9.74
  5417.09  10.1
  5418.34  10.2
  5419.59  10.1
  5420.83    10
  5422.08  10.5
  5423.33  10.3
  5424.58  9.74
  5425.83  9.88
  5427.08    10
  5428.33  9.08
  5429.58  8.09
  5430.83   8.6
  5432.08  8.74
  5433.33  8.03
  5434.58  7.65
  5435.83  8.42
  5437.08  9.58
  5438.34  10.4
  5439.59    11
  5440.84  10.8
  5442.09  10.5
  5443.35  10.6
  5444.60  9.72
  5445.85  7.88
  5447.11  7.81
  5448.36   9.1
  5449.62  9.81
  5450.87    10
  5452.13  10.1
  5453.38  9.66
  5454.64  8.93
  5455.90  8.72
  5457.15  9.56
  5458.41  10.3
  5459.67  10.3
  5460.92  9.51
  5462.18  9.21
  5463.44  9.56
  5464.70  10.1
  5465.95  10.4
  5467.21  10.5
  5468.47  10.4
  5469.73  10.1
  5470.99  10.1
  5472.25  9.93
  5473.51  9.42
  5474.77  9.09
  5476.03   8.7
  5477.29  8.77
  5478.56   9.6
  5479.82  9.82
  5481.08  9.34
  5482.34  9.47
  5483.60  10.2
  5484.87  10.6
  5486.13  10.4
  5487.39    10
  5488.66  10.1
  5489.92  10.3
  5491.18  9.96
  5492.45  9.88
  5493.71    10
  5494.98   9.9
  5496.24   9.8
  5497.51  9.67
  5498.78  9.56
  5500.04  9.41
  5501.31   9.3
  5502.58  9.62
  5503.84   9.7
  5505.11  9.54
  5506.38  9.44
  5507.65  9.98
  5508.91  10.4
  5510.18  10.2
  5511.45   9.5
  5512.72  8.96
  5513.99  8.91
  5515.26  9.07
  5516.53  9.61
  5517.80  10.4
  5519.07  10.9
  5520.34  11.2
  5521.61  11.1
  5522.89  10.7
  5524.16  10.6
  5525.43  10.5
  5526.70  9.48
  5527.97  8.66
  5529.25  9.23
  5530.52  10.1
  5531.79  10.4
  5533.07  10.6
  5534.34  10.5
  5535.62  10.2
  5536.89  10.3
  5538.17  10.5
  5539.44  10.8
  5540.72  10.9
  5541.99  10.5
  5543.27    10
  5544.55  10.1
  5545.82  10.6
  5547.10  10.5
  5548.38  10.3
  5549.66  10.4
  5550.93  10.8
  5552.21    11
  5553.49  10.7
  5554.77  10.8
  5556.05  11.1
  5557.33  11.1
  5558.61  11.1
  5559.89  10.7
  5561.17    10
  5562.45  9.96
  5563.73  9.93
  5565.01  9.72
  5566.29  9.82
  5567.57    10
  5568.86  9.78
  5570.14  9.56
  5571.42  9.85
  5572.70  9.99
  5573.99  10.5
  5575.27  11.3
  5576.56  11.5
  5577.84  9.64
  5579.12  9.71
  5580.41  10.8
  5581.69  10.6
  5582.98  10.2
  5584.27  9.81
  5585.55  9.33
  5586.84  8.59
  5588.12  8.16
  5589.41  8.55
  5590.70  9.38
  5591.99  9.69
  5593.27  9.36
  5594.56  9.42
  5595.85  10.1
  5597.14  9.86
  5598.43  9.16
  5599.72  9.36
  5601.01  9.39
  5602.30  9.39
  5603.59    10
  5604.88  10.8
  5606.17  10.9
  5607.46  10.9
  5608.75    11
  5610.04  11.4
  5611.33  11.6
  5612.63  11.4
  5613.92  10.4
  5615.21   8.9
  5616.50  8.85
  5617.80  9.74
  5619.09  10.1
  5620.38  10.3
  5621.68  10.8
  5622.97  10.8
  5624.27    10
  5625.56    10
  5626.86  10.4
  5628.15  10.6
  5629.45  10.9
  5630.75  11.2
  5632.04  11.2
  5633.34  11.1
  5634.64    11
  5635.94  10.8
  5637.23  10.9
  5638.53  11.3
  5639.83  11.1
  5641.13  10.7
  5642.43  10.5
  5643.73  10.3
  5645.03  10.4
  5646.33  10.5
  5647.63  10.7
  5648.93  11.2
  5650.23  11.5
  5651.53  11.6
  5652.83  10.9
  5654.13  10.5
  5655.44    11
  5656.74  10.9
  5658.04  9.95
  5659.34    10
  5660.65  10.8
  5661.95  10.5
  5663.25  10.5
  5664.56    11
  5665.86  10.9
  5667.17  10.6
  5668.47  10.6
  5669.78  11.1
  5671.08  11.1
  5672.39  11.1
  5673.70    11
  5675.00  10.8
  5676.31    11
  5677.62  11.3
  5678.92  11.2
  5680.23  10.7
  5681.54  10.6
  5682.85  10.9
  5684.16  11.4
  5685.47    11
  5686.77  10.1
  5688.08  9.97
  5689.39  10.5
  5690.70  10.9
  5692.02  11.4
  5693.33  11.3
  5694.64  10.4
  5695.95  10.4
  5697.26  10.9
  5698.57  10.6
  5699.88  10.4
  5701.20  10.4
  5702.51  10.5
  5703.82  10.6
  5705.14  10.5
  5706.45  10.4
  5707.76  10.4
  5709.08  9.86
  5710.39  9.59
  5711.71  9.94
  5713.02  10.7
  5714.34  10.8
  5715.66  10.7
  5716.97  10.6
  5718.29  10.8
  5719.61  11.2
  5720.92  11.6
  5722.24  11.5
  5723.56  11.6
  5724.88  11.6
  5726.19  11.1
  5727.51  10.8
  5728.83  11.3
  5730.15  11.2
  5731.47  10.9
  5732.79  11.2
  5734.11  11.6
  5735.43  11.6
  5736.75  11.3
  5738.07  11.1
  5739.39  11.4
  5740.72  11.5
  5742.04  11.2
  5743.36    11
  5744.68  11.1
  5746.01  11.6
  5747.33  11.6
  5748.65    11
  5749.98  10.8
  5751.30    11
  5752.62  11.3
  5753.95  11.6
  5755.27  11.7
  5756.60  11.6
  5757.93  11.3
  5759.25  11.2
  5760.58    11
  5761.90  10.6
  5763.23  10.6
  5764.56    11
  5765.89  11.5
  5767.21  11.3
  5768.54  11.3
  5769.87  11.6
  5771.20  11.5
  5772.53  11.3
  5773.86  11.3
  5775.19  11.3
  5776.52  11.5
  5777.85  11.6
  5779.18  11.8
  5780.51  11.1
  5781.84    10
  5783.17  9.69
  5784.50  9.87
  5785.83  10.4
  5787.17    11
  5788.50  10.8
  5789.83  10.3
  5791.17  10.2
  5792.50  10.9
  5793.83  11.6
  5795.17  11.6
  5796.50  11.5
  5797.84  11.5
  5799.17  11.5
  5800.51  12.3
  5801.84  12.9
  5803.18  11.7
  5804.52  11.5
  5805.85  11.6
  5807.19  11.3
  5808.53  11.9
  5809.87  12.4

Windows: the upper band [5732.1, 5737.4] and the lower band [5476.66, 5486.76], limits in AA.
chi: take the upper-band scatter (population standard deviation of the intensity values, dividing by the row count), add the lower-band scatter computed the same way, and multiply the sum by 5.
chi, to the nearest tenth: 3.7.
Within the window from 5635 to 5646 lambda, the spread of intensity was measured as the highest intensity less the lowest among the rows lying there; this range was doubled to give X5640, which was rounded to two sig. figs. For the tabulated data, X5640 2.0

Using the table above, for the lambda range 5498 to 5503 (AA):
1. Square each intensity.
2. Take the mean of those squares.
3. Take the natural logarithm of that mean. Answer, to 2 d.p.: 4.50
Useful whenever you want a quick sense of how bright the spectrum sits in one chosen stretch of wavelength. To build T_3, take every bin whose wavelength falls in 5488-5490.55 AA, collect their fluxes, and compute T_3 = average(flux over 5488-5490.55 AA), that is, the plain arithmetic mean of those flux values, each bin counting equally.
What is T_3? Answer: 10.2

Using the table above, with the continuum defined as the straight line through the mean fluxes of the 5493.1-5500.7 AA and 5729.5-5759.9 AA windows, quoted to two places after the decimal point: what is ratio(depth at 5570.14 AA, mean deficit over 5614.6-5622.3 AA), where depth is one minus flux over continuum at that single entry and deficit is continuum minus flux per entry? 0.09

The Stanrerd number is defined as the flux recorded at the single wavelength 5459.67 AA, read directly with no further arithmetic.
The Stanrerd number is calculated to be 10.3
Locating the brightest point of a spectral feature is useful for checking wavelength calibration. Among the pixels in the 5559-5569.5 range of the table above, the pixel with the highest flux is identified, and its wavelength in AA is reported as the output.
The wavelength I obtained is 5559.89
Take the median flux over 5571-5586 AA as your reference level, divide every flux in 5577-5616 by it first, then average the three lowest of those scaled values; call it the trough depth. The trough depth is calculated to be 0.84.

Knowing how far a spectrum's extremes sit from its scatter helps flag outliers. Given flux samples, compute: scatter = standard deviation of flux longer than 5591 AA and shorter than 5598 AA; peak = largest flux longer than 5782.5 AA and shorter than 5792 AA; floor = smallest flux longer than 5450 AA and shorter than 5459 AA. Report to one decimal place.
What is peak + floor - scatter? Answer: 19.4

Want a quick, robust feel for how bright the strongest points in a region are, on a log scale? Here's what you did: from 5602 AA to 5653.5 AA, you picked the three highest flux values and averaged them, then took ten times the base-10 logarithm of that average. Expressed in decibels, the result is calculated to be 10.6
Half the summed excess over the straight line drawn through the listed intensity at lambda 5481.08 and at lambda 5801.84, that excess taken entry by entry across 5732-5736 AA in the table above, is -1.0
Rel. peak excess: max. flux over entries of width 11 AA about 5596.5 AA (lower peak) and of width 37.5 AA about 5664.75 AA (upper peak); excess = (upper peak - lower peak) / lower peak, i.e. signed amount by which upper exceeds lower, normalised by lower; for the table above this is 0.15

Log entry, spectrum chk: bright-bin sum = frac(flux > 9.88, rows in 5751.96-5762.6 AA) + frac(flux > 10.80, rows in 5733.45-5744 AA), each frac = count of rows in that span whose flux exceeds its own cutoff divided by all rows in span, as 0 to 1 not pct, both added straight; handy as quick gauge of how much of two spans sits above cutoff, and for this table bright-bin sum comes 2.00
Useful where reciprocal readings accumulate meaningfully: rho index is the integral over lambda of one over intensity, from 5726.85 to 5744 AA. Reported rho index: 1.53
